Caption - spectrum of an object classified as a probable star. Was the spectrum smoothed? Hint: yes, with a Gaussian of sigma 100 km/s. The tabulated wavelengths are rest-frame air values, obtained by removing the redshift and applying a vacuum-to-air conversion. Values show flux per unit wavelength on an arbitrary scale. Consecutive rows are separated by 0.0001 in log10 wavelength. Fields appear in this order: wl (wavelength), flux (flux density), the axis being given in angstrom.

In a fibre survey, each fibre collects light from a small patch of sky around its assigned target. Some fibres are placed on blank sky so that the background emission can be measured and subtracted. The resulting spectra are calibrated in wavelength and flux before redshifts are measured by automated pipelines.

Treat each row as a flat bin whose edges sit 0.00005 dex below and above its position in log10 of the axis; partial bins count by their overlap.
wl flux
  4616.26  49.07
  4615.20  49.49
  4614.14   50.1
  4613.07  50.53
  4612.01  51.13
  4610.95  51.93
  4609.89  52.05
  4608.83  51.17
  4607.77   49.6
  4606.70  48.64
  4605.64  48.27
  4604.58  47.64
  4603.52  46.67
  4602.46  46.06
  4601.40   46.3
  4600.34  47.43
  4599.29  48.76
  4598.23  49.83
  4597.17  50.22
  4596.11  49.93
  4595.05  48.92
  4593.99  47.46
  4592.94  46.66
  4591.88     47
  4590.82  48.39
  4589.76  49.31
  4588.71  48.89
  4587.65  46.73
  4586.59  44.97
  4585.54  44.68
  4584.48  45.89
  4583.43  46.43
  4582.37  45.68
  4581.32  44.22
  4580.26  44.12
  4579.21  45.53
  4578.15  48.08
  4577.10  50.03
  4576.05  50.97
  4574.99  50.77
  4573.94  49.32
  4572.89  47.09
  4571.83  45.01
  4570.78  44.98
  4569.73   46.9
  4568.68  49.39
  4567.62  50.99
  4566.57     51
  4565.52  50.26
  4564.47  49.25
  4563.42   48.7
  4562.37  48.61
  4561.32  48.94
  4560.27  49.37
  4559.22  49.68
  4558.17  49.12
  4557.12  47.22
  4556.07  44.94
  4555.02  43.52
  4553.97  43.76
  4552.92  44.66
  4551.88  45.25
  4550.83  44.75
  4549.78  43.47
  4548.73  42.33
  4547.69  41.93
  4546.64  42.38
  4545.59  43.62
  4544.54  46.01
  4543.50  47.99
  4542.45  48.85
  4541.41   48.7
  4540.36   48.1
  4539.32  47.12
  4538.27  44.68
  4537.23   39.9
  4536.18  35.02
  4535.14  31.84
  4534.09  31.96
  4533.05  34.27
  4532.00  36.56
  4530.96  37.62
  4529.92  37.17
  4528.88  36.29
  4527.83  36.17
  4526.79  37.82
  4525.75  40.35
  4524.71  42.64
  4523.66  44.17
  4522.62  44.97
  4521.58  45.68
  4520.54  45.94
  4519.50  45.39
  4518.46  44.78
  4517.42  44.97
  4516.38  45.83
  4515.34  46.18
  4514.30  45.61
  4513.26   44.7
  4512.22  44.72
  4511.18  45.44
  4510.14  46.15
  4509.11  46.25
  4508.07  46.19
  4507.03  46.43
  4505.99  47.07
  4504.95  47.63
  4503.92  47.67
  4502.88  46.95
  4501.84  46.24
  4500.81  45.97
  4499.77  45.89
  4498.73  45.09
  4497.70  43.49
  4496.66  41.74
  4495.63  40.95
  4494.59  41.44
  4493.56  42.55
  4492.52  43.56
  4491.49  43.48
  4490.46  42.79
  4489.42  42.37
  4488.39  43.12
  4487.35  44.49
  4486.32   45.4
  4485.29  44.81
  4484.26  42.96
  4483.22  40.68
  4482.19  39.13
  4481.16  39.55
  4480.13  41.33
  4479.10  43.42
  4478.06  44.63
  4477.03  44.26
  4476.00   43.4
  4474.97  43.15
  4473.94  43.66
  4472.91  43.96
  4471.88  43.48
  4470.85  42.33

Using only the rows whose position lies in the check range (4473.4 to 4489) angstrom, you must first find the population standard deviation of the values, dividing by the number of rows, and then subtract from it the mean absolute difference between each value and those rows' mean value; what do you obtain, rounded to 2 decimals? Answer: 0.38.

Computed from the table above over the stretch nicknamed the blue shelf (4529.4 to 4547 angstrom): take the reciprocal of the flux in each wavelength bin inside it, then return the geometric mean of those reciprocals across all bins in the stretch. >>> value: 0.0245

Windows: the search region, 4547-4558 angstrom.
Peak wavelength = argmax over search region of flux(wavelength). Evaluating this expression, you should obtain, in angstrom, 4557.12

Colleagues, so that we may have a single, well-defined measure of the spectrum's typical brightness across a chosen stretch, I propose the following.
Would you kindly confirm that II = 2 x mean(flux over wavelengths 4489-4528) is 89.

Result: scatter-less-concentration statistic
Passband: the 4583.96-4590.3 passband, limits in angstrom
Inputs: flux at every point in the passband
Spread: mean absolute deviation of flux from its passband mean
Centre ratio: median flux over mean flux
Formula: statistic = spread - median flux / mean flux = 0.58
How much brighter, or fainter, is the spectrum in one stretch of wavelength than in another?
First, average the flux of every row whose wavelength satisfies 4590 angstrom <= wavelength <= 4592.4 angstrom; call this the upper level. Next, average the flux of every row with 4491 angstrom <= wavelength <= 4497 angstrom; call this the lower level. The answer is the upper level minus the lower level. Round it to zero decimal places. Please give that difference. 5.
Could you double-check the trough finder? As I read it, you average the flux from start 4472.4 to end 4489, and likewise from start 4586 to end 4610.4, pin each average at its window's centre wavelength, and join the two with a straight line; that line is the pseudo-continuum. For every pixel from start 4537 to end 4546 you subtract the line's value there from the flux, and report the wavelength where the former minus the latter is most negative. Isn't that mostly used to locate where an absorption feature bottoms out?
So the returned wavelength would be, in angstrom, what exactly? 4537.23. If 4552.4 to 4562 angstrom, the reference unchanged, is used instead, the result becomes 4555.02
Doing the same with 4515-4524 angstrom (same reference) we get 4523.66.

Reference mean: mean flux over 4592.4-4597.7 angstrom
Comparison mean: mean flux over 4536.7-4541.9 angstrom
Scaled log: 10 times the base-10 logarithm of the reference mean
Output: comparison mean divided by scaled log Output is 2.71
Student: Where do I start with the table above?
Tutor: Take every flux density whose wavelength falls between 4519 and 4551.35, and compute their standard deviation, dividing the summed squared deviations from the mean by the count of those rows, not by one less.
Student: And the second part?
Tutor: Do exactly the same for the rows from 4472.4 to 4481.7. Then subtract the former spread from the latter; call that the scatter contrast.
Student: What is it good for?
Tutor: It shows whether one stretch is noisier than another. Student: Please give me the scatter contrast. -3.4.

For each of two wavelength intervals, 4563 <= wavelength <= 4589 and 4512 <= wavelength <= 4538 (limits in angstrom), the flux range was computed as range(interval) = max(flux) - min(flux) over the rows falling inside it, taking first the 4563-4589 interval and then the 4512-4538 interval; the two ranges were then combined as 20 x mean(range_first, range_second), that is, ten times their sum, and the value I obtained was 212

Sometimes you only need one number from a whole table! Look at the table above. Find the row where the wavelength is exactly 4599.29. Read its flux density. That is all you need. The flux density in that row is 48.76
